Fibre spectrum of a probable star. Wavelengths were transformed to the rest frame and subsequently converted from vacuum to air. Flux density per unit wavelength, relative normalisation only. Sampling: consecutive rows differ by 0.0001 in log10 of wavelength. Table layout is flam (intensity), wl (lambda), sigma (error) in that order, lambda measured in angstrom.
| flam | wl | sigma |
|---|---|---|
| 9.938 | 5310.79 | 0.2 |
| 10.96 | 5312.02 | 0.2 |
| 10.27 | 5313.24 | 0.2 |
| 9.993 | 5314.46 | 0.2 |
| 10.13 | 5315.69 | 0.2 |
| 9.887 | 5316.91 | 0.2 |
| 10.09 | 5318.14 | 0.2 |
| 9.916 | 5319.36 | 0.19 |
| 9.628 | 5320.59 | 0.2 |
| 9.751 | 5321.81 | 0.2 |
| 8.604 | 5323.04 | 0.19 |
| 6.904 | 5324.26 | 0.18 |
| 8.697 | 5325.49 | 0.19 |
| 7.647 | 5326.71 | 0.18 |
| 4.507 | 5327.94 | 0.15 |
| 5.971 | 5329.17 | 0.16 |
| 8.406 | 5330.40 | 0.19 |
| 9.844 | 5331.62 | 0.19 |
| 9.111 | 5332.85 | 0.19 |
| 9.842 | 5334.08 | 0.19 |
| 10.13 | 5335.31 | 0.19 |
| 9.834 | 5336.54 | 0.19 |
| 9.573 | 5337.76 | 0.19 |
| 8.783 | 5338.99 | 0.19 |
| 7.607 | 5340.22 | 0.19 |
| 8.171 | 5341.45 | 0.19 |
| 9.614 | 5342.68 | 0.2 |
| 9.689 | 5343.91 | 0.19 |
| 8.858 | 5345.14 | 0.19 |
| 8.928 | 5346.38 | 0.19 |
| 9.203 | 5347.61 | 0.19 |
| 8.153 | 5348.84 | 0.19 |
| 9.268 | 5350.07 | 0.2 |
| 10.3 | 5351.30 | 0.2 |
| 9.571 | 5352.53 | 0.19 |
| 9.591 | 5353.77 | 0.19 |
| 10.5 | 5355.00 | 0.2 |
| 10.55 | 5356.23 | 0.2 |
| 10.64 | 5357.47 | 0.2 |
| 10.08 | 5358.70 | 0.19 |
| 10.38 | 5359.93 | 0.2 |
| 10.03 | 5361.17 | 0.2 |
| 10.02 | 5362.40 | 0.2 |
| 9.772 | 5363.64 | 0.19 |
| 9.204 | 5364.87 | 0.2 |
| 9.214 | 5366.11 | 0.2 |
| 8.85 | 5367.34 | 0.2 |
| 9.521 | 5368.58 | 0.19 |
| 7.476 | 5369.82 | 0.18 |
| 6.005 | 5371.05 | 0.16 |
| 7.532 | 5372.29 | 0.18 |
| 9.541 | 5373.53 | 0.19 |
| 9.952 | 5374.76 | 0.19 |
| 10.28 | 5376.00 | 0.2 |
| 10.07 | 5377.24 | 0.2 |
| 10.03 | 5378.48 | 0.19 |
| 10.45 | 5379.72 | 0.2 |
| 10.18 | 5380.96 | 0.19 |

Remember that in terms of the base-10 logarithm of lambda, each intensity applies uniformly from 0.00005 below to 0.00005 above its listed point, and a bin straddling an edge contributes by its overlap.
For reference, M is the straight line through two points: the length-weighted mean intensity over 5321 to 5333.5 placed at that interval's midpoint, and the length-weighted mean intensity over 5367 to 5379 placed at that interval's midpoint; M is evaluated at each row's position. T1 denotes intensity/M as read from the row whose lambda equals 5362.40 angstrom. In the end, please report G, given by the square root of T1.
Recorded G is 1.07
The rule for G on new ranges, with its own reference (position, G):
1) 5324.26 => 0.93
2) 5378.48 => 1.05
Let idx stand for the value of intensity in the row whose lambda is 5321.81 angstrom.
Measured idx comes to 9.751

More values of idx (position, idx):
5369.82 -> 7.476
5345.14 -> 8.858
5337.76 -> 9.573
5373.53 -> 9.541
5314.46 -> 9.993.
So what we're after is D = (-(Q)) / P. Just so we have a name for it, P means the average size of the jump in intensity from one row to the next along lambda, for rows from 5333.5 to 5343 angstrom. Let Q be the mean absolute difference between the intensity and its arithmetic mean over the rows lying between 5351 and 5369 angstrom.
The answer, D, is -0.7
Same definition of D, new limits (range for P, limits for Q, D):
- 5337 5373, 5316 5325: -1.3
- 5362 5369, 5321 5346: -2.9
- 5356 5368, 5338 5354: -2.1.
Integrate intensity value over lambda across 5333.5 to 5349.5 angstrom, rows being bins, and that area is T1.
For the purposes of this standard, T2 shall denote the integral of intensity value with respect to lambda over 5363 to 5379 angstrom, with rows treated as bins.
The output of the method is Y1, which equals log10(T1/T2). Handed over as 0.00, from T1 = 146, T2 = 144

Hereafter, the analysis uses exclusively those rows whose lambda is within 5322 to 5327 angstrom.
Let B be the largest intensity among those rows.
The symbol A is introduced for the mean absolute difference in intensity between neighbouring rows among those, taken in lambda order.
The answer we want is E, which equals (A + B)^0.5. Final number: 3.20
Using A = 1.51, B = 8.697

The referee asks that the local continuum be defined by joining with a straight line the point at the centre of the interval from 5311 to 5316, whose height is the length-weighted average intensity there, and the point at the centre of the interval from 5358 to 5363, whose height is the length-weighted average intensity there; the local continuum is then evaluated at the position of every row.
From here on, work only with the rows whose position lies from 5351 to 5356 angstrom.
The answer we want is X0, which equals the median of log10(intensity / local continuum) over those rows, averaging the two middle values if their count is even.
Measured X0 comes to -0.010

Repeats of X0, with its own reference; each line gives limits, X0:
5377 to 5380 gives -0.001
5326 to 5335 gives -0.086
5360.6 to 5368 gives -0.029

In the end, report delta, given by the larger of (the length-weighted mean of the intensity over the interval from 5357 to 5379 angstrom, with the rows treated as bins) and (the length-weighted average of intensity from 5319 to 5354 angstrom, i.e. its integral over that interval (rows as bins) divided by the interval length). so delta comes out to 9.4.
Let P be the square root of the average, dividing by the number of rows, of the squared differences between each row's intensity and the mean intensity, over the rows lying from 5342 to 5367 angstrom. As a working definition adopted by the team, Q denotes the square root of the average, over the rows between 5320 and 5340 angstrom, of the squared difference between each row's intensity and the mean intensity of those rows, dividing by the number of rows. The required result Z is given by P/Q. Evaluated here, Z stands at 0.41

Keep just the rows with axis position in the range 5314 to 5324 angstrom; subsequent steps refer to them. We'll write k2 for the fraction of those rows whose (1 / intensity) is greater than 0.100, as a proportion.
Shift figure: 0.75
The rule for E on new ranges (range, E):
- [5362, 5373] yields 3.30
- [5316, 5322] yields 3.21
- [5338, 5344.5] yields 3.24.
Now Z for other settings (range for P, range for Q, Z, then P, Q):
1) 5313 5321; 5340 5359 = 0.22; 0.2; 0.88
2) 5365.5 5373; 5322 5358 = 0.90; 1.2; 1.36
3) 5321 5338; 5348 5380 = 1.49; 1.6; 1.09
